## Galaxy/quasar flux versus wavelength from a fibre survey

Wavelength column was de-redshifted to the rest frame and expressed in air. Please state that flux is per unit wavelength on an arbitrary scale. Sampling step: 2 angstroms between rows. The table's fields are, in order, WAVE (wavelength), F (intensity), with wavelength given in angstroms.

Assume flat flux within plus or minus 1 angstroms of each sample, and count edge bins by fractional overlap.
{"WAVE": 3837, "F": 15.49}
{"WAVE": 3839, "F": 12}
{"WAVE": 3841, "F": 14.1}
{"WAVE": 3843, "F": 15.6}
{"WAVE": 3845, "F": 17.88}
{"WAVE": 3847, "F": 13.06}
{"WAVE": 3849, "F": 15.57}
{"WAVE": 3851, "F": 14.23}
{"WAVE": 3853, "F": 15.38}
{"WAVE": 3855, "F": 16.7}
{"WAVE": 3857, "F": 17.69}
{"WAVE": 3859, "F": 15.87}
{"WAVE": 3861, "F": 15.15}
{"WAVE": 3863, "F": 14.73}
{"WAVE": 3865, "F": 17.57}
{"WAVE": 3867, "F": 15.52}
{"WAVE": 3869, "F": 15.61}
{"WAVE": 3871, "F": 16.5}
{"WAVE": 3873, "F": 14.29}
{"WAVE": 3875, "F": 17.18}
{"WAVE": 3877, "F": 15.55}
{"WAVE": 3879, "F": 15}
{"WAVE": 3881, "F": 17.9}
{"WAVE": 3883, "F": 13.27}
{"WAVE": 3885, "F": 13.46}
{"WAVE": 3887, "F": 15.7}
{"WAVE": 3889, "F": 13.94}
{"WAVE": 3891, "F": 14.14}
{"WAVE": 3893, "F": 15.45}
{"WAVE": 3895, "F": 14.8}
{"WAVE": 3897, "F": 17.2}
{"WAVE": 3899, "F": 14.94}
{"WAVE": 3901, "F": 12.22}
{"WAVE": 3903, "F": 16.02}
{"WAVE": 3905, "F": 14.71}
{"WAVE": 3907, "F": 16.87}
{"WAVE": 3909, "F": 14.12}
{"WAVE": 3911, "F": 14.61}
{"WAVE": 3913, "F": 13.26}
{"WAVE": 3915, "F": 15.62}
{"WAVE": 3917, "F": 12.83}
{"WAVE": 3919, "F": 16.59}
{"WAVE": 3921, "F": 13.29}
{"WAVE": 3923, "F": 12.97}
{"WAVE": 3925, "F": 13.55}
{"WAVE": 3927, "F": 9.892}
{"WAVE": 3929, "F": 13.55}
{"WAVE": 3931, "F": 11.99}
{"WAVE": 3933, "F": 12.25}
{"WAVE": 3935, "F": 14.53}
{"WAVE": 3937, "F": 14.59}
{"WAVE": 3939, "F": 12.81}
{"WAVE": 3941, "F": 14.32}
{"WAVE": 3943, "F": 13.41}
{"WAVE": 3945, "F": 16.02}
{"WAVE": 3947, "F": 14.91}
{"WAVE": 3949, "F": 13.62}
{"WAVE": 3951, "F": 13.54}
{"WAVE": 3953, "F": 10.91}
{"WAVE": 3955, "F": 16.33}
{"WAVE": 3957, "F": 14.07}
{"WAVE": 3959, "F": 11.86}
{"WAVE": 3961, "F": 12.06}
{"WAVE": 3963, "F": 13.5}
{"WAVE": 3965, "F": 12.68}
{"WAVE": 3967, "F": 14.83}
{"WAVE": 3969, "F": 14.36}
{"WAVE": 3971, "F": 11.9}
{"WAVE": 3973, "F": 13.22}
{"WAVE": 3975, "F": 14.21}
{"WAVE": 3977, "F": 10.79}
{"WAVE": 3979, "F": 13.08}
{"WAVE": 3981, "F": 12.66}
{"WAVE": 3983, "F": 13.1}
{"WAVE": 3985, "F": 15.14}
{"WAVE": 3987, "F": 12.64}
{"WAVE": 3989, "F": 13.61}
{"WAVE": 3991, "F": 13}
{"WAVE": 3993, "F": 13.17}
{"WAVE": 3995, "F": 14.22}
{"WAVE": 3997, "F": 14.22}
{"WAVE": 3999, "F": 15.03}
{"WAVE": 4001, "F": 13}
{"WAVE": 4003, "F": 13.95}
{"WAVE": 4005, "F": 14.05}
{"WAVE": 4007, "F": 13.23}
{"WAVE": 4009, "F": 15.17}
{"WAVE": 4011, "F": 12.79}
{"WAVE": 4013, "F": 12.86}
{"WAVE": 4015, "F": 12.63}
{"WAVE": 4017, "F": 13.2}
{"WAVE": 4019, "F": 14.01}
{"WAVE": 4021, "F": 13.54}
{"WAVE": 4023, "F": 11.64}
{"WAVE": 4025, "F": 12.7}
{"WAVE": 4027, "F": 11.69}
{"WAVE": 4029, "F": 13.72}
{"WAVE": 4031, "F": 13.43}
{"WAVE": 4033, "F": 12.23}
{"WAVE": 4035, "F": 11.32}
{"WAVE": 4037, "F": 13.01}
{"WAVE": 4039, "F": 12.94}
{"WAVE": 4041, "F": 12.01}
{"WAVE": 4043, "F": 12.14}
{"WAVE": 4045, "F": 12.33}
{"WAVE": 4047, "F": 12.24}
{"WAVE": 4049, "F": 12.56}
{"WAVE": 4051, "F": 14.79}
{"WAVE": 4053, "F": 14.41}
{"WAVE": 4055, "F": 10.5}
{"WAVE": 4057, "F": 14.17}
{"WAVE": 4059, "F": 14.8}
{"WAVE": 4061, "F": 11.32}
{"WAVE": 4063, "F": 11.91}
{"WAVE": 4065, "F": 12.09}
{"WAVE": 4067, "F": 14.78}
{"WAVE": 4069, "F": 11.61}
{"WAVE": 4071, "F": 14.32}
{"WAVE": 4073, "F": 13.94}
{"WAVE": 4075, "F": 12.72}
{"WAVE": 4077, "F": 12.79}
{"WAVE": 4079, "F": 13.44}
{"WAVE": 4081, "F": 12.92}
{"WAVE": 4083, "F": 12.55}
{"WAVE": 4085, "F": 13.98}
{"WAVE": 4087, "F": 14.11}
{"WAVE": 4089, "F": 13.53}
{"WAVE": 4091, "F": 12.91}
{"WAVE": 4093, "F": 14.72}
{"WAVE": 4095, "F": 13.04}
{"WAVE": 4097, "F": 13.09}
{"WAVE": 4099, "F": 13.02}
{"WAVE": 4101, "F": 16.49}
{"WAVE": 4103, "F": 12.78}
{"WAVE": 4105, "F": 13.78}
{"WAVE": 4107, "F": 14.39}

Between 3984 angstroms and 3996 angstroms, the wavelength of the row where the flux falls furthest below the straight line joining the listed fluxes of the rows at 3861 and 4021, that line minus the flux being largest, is 3987 angstroms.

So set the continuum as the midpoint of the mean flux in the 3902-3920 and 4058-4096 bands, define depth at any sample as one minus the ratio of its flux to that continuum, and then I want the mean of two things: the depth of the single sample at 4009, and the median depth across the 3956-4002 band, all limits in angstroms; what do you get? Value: -0.01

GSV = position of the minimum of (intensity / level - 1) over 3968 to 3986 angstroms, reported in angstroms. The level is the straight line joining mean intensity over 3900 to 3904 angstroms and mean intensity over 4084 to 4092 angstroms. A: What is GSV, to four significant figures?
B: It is 3977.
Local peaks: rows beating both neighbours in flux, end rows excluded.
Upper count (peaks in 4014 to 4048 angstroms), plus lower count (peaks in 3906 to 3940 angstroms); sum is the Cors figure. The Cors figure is 11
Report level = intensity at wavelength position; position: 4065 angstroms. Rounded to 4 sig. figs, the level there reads 12.09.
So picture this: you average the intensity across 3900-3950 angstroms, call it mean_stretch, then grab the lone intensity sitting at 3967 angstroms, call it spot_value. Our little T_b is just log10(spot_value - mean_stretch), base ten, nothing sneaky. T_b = -0.1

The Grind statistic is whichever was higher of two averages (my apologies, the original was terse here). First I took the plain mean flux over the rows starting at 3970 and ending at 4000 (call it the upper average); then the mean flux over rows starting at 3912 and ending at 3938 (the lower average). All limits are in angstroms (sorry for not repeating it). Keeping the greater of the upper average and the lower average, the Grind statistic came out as 13.5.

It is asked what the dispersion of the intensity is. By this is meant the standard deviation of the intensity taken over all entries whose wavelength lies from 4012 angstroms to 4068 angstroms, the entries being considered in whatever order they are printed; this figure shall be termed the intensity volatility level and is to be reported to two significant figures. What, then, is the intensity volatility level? 1.1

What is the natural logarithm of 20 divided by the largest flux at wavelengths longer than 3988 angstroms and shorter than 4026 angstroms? 0.28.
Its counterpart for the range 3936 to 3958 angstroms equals 0.20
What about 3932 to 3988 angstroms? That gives 0.20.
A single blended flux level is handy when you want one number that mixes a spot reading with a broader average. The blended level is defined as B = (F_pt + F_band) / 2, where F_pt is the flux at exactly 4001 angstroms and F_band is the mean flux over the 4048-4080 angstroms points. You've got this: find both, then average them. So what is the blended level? 13.1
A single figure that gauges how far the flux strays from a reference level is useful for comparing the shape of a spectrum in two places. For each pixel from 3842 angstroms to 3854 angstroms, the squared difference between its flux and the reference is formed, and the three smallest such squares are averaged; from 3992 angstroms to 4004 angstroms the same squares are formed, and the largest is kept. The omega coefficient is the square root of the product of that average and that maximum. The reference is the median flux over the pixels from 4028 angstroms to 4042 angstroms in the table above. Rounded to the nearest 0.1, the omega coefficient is 3.3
